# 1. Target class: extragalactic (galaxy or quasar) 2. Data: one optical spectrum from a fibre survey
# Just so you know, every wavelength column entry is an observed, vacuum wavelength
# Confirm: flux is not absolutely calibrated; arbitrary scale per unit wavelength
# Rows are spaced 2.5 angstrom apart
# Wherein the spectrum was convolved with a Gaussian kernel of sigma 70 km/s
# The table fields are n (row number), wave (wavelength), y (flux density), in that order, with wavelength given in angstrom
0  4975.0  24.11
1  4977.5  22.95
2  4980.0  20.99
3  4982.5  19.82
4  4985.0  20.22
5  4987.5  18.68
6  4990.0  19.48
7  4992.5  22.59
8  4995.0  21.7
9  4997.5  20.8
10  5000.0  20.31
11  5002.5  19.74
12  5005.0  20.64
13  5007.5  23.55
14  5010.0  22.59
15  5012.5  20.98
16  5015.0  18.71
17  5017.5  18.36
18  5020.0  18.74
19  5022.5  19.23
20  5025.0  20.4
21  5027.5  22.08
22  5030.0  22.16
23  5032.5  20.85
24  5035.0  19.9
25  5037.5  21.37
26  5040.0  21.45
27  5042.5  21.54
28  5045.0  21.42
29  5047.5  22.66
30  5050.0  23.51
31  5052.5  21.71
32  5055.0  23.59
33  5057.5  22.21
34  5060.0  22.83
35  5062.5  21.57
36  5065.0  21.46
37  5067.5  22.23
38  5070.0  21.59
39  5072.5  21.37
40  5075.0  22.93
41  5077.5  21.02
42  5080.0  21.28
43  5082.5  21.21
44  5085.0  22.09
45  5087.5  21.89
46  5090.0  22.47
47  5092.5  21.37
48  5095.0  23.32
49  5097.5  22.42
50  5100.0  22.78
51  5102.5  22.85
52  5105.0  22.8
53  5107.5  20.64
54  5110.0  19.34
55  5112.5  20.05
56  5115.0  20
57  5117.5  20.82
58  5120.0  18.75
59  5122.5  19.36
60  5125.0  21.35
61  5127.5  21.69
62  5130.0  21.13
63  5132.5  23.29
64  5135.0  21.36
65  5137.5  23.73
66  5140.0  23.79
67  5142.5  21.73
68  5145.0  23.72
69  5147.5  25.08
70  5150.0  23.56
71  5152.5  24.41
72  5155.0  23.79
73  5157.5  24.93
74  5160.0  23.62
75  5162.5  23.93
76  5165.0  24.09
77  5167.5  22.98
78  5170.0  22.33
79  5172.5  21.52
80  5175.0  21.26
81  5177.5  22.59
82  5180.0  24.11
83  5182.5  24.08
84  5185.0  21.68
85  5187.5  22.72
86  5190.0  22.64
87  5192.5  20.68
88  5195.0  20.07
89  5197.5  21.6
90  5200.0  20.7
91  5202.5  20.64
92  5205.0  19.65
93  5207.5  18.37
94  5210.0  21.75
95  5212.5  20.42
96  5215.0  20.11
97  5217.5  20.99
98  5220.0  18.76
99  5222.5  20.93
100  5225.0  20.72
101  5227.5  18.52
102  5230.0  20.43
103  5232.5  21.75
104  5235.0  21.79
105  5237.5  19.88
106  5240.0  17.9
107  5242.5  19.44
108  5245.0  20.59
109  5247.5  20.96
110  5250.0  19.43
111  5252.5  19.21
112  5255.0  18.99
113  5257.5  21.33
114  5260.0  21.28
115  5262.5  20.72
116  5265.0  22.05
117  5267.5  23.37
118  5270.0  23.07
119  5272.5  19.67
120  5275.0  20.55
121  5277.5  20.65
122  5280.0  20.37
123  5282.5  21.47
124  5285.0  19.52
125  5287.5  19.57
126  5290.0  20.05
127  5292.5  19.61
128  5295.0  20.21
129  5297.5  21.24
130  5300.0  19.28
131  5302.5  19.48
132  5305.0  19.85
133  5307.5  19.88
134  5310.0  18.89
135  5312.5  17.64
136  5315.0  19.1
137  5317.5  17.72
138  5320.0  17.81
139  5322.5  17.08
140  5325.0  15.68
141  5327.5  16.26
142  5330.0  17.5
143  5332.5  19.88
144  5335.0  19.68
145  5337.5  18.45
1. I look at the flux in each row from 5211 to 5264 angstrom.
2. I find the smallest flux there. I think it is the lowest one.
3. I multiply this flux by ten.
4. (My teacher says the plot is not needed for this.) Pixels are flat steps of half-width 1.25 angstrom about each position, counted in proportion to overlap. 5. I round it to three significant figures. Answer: 179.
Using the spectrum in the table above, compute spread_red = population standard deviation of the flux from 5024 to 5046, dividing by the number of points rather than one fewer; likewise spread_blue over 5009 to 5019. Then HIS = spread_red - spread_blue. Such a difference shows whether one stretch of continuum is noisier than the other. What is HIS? -1.0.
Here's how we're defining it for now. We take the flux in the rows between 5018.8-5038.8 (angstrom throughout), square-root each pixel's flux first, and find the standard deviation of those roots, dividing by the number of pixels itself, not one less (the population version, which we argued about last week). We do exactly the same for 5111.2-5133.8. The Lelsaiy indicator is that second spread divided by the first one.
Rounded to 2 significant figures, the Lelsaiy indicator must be 1.1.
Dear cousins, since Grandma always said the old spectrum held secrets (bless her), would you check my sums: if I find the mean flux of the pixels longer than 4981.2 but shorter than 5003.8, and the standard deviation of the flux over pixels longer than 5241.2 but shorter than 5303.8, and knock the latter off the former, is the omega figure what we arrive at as 19.2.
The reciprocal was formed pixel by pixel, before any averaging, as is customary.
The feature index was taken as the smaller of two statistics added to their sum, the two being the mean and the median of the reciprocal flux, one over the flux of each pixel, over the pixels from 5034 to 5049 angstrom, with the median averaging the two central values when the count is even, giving 0.140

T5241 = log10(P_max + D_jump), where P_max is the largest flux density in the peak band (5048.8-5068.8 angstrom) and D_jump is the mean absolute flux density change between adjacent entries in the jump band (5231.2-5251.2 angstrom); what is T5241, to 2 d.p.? 1.39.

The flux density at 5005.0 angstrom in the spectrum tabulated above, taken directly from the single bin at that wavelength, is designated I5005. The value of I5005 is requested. 20.64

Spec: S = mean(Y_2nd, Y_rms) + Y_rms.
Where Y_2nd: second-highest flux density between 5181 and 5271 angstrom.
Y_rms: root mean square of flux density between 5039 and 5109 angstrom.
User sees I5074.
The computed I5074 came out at 44.8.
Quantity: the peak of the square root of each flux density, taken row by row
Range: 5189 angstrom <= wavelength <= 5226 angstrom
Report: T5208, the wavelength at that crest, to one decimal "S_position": 5190.0 angstrom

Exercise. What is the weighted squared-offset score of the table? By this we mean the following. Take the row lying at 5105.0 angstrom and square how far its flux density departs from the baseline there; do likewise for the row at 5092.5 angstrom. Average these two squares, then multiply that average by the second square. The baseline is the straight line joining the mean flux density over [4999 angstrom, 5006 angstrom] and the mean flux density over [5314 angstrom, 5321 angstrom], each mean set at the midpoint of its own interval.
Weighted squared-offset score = 20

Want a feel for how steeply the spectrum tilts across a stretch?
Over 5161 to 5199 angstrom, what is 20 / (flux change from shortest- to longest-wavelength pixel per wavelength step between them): -300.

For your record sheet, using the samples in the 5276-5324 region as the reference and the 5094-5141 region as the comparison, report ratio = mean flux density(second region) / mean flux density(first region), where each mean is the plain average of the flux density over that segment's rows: 1.11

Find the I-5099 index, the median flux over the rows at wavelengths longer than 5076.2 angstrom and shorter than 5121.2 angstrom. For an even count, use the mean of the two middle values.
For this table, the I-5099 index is 21.3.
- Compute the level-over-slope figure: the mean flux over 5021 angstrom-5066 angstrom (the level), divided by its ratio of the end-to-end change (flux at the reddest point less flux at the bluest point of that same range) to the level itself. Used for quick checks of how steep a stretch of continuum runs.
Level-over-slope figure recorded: 210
